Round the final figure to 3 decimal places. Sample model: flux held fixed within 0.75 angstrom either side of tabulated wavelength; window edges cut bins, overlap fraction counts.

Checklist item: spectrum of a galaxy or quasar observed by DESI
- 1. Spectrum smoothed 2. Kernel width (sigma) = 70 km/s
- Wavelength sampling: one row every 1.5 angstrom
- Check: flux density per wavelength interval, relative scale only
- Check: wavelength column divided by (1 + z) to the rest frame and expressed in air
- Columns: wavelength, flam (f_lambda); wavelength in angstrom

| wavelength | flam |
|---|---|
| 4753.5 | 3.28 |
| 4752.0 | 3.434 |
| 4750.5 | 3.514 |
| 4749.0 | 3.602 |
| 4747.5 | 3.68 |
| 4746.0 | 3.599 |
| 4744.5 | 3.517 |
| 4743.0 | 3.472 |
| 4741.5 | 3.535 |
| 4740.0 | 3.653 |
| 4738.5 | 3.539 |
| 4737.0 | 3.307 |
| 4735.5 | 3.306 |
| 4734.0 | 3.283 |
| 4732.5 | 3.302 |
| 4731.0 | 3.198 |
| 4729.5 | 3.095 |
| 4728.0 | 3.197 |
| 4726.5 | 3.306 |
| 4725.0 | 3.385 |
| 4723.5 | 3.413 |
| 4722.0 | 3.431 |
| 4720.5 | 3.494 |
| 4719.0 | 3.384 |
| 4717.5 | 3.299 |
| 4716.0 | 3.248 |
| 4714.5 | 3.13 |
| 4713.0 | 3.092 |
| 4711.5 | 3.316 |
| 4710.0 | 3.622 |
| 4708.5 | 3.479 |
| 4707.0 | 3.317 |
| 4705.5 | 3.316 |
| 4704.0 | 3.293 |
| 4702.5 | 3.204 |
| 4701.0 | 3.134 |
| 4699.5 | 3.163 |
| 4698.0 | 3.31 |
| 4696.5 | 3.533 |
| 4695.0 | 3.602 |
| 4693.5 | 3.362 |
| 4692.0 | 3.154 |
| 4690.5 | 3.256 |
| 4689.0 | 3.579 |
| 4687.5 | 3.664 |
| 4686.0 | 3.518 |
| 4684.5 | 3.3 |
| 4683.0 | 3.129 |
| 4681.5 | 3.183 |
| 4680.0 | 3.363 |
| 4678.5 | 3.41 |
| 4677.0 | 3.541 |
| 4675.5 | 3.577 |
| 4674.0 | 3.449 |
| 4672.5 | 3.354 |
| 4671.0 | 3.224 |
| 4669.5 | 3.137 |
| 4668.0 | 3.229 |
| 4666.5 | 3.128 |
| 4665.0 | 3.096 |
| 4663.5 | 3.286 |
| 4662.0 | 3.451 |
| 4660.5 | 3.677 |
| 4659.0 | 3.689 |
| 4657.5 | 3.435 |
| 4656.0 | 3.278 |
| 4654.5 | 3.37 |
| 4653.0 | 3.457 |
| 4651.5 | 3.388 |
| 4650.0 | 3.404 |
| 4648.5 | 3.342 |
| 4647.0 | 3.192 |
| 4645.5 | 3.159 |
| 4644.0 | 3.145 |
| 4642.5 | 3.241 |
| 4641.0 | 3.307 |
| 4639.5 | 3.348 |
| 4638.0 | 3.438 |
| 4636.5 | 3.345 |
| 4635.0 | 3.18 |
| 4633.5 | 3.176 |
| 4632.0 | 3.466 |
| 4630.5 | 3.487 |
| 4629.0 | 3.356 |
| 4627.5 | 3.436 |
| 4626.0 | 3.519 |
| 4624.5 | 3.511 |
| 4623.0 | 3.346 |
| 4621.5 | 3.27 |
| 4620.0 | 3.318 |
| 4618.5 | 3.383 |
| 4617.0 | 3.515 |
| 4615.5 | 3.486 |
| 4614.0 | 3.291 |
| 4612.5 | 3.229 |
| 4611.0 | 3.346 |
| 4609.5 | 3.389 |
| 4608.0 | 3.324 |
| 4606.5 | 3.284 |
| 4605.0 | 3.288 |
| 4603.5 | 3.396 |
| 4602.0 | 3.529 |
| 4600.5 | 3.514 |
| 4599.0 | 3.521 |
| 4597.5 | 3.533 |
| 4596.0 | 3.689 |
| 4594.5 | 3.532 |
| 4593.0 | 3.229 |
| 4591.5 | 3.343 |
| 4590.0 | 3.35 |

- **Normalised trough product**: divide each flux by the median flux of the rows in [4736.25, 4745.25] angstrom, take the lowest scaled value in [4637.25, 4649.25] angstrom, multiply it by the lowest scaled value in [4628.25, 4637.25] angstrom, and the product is 0.803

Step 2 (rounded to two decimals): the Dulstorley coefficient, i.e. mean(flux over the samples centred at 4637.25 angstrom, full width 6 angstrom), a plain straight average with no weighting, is 3.33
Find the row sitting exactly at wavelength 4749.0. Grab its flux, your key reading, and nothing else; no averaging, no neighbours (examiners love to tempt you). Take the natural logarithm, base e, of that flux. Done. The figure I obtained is 1.28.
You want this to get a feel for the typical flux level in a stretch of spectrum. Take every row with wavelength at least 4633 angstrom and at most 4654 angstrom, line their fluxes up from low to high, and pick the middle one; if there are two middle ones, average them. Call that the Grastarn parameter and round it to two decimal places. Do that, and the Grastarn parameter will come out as 3.32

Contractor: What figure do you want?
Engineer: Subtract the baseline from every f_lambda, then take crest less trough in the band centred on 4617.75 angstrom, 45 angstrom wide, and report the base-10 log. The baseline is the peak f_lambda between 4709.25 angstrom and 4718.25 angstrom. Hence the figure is -0.29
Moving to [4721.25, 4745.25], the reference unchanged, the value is -0.25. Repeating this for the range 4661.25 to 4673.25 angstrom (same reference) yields -0.45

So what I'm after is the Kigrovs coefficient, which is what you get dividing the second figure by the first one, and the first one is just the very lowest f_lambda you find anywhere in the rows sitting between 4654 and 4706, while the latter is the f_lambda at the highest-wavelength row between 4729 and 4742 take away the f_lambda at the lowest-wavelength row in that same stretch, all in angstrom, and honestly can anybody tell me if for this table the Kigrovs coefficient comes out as 0.14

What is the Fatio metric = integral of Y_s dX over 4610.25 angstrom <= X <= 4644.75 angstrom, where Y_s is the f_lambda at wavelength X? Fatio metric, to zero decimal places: 116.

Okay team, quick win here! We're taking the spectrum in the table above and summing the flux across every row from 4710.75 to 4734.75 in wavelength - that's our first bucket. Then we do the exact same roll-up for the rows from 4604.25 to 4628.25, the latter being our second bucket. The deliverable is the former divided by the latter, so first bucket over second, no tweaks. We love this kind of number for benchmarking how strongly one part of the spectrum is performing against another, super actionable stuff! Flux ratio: 0.97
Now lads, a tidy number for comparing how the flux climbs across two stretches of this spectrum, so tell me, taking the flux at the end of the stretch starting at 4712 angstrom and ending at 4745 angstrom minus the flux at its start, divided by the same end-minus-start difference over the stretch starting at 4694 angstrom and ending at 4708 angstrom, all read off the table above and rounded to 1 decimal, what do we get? -1.5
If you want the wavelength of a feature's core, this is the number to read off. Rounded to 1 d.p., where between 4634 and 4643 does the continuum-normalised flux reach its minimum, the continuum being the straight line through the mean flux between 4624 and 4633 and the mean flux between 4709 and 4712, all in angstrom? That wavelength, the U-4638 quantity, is 4635.0 angstrom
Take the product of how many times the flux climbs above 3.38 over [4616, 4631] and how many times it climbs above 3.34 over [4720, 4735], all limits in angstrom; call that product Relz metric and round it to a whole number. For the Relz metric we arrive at 24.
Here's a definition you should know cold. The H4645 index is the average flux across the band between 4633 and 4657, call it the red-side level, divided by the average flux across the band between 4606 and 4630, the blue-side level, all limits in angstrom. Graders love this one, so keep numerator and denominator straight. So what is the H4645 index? 0.98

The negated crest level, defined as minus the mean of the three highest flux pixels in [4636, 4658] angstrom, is -3.44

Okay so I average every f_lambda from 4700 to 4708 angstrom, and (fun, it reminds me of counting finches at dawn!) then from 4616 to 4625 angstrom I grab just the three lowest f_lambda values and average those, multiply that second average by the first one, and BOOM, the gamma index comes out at 10.8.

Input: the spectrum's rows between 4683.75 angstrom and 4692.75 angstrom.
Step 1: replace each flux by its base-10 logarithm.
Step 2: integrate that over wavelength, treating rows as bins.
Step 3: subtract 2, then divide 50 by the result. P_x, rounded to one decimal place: 17.9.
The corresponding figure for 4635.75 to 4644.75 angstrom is 18.7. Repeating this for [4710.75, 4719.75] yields 19.2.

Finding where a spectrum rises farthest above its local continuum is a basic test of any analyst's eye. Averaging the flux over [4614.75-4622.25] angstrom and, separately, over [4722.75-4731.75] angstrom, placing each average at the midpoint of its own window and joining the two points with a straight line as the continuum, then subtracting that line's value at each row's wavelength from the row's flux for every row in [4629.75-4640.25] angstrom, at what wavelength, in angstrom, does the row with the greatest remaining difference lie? 4630.5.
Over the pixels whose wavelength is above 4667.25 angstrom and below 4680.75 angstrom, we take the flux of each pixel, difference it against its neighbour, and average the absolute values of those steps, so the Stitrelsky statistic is 0.093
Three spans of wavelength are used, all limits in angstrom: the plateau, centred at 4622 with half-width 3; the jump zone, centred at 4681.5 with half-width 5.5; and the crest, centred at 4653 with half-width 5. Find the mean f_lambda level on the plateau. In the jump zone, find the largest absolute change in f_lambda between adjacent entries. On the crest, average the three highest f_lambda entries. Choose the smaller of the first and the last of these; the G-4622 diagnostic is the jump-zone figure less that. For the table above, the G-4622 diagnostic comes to -3.14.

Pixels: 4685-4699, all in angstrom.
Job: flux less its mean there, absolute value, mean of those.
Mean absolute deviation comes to 0.152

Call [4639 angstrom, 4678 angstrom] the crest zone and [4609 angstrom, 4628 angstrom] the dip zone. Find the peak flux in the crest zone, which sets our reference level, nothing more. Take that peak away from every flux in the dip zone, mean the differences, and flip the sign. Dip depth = 0.30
